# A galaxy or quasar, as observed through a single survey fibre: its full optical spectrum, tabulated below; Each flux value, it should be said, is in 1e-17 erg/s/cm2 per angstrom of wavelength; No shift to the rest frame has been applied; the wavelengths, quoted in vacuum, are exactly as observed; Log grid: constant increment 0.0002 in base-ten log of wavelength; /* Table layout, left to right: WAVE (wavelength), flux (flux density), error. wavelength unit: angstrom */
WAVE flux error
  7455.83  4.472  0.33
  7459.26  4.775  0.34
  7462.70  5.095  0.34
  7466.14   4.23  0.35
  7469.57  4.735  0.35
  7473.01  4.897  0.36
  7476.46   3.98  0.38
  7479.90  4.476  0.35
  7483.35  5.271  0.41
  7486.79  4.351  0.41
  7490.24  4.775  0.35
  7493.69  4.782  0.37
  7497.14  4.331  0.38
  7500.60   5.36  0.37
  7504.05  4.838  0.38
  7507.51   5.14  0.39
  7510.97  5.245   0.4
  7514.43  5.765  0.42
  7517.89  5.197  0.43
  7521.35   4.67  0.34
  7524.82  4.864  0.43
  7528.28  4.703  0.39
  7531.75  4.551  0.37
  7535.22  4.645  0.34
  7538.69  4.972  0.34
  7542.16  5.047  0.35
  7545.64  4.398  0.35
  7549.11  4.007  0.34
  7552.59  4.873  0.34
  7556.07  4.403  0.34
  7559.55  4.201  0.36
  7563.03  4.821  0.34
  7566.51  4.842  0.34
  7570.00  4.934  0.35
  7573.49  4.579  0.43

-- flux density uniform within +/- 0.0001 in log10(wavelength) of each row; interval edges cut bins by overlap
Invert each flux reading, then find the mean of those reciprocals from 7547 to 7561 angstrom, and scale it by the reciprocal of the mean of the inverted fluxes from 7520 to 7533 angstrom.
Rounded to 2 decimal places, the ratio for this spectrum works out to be 1.08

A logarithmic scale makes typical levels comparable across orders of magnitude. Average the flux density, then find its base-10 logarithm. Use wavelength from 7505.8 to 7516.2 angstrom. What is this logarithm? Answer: 0.731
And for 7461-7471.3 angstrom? 0.671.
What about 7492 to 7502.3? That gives 0.683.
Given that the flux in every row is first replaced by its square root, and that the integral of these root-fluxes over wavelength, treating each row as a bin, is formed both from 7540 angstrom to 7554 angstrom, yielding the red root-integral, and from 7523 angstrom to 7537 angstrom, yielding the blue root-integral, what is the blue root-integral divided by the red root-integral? 1.01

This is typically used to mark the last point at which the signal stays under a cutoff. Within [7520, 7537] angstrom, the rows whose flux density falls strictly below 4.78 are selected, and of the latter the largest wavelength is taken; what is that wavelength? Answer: 7535.22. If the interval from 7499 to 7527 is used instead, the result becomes 7521.35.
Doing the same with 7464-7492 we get 7490.24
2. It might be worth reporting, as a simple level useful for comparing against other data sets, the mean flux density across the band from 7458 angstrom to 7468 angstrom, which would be 4.70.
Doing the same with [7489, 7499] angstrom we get 4.63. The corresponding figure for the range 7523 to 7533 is 4.71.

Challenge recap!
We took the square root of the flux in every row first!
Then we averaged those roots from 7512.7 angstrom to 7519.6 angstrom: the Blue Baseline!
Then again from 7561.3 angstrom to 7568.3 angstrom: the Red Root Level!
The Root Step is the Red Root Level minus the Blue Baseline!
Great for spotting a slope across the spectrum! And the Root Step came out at -0.14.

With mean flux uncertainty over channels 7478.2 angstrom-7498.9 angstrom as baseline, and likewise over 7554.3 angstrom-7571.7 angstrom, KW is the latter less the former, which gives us -0.03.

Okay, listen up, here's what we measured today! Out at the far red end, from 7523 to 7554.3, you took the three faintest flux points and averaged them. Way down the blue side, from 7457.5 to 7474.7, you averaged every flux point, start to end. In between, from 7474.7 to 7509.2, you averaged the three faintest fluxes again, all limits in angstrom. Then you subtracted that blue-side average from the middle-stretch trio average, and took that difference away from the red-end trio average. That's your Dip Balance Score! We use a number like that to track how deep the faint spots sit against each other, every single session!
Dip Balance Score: 4.8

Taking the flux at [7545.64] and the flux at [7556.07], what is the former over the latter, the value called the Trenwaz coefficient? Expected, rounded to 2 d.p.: 1.00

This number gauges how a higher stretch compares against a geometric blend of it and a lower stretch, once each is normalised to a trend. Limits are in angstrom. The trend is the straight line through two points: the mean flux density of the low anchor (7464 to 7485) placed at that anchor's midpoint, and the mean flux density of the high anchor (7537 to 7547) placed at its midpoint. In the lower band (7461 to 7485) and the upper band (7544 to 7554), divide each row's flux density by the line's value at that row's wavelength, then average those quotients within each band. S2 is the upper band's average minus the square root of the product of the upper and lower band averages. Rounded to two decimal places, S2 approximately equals -0.05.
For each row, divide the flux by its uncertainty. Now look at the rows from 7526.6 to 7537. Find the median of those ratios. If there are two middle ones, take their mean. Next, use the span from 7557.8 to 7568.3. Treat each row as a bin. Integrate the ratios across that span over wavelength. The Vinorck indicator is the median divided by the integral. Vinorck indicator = 0.088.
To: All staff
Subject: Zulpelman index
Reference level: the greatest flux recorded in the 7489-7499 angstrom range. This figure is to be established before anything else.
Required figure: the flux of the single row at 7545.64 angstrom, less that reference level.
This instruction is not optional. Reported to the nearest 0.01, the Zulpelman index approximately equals -0.38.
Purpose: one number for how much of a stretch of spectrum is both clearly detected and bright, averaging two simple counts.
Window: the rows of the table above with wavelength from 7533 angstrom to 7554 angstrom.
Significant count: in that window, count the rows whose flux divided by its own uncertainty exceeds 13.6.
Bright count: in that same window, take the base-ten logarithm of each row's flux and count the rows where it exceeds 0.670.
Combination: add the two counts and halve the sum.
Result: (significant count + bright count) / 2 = 3.5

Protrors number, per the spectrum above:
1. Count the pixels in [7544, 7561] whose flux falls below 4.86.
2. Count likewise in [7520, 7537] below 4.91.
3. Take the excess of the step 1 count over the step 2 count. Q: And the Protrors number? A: -1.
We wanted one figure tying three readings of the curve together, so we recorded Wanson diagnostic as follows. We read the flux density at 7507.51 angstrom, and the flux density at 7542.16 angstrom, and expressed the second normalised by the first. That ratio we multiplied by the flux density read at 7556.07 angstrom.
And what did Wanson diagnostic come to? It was 4.3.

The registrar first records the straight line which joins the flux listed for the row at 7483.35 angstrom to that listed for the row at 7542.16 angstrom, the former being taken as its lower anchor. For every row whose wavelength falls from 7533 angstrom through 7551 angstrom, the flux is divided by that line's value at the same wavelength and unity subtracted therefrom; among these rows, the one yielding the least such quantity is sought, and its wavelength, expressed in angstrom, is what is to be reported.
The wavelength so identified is 7549.11 angstrom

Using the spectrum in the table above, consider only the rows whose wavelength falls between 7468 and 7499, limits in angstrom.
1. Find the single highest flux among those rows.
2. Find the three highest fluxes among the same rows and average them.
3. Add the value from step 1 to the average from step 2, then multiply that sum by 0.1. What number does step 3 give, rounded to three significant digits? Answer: 1.03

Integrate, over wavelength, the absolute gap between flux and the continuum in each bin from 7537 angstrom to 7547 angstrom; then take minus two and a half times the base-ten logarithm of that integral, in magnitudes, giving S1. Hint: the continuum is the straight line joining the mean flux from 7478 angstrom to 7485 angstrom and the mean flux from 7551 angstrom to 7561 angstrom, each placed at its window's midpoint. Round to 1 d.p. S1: -1.4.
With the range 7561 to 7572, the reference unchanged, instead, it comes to -1.6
